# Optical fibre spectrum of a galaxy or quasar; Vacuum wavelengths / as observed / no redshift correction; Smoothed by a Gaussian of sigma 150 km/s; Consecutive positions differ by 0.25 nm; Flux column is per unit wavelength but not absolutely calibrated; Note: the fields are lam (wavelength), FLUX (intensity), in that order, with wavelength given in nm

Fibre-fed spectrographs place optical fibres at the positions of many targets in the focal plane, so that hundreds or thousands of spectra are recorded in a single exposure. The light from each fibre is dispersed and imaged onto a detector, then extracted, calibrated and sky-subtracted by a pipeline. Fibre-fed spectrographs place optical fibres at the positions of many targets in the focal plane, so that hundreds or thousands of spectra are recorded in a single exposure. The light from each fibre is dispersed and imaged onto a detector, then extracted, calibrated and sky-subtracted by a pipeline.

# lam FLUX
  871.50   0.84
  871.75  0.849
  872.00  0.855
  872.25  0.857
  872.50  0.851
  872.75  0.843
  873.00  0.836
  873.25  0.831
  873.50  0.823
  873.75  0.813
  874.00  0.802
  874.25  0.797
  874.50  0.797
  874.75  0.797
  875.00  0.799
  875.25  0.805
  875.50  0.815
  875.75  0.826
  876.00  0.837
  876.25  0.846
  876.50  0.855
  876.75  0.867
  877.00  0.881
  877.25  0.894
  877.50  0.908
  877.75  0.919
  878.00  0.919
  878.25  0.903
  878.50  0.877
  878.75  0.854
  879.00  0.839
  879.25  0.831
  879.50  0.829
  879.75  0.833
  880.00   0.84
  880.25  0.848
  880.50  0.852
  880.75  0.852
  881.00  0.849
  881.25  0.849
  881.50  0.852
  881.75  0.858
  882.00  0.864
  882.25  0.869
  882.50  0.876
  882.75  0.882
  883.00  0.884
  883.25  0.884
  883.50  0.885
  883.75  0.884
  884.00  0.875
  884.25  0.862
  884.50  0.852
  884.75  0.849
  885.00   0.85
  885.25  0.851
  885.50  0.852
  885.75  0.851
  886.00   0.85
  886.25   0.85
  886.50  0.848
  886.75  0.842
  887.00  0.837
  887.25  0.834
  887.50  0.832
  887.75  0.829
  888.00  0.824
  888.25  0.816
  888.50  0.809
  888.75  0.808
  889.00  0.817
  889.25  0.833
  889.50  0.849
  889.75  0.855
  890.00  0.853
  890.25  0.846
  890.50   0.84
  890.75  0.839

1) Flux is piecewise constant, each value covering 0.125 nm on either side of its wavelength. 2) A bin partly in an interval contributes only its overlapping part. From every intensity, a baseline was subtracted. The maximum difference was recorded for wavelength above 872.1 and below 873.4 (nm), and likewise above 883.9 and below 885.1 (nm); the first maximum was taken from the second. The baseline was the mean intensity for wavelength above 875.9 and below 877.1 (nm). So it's 0.02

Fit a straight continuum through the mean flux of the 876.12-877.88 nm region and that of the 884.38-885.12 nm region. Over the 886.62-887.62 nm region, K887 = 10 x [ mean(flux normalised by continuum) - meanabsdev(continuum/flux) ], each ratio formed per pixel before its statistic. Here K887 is 9.9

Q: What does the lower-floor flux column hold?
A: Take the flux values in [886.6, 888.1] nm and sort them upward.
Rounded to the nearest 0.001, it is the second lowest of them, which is 0.829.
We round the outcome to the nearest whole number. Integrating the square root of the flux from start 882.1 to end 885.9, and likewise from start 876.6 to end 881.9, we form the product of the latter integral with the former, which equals 17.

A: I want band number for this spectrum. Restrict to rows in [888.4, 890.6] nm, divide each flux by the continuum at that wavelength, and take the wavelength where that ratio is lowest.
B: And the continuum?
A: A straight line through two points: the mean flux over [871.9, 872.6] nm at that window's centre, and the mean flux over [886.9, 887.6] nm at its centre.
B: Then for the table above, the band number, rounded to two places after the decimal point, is 888.75 nm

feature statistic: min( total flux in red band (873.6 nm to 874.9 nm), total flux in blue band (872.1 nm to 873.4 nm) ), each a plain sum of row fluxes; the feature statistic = 4.01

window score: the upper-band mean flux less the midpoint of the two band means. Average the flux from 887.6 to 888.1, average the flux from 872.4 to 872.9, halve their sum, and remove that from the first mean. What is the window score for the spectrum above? -0.010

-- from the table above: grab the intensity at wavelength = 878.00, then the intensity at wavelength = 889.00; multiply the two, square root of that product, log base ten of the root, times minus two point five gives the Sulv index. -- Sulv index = 0.16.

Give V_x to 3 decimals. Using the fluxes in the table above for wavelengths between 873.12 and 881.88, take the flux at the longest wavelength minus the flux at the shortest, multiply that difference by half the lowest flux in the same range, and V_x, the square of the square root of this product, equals 0.011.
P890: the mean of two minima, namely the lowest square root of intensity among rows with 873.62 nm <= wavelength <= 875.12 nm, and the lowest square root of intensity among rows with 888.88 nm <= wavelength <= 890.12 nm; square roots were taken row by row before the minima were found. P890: 0.898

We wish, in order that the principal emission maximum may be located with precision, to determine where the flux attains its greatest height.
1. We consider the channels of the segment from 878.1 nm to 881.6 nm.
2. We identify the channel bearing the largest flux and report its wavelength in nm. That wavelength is 878.25 nm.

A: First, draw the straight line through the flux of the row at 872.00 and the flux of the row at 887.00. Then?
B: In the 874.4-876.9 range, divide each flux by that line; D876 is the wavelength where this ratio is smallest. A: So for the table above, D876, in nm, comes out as 874.50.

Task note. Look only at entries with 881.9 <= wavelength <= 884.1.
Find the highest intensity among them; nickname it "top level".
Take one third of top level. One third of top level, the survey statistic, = 0.295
